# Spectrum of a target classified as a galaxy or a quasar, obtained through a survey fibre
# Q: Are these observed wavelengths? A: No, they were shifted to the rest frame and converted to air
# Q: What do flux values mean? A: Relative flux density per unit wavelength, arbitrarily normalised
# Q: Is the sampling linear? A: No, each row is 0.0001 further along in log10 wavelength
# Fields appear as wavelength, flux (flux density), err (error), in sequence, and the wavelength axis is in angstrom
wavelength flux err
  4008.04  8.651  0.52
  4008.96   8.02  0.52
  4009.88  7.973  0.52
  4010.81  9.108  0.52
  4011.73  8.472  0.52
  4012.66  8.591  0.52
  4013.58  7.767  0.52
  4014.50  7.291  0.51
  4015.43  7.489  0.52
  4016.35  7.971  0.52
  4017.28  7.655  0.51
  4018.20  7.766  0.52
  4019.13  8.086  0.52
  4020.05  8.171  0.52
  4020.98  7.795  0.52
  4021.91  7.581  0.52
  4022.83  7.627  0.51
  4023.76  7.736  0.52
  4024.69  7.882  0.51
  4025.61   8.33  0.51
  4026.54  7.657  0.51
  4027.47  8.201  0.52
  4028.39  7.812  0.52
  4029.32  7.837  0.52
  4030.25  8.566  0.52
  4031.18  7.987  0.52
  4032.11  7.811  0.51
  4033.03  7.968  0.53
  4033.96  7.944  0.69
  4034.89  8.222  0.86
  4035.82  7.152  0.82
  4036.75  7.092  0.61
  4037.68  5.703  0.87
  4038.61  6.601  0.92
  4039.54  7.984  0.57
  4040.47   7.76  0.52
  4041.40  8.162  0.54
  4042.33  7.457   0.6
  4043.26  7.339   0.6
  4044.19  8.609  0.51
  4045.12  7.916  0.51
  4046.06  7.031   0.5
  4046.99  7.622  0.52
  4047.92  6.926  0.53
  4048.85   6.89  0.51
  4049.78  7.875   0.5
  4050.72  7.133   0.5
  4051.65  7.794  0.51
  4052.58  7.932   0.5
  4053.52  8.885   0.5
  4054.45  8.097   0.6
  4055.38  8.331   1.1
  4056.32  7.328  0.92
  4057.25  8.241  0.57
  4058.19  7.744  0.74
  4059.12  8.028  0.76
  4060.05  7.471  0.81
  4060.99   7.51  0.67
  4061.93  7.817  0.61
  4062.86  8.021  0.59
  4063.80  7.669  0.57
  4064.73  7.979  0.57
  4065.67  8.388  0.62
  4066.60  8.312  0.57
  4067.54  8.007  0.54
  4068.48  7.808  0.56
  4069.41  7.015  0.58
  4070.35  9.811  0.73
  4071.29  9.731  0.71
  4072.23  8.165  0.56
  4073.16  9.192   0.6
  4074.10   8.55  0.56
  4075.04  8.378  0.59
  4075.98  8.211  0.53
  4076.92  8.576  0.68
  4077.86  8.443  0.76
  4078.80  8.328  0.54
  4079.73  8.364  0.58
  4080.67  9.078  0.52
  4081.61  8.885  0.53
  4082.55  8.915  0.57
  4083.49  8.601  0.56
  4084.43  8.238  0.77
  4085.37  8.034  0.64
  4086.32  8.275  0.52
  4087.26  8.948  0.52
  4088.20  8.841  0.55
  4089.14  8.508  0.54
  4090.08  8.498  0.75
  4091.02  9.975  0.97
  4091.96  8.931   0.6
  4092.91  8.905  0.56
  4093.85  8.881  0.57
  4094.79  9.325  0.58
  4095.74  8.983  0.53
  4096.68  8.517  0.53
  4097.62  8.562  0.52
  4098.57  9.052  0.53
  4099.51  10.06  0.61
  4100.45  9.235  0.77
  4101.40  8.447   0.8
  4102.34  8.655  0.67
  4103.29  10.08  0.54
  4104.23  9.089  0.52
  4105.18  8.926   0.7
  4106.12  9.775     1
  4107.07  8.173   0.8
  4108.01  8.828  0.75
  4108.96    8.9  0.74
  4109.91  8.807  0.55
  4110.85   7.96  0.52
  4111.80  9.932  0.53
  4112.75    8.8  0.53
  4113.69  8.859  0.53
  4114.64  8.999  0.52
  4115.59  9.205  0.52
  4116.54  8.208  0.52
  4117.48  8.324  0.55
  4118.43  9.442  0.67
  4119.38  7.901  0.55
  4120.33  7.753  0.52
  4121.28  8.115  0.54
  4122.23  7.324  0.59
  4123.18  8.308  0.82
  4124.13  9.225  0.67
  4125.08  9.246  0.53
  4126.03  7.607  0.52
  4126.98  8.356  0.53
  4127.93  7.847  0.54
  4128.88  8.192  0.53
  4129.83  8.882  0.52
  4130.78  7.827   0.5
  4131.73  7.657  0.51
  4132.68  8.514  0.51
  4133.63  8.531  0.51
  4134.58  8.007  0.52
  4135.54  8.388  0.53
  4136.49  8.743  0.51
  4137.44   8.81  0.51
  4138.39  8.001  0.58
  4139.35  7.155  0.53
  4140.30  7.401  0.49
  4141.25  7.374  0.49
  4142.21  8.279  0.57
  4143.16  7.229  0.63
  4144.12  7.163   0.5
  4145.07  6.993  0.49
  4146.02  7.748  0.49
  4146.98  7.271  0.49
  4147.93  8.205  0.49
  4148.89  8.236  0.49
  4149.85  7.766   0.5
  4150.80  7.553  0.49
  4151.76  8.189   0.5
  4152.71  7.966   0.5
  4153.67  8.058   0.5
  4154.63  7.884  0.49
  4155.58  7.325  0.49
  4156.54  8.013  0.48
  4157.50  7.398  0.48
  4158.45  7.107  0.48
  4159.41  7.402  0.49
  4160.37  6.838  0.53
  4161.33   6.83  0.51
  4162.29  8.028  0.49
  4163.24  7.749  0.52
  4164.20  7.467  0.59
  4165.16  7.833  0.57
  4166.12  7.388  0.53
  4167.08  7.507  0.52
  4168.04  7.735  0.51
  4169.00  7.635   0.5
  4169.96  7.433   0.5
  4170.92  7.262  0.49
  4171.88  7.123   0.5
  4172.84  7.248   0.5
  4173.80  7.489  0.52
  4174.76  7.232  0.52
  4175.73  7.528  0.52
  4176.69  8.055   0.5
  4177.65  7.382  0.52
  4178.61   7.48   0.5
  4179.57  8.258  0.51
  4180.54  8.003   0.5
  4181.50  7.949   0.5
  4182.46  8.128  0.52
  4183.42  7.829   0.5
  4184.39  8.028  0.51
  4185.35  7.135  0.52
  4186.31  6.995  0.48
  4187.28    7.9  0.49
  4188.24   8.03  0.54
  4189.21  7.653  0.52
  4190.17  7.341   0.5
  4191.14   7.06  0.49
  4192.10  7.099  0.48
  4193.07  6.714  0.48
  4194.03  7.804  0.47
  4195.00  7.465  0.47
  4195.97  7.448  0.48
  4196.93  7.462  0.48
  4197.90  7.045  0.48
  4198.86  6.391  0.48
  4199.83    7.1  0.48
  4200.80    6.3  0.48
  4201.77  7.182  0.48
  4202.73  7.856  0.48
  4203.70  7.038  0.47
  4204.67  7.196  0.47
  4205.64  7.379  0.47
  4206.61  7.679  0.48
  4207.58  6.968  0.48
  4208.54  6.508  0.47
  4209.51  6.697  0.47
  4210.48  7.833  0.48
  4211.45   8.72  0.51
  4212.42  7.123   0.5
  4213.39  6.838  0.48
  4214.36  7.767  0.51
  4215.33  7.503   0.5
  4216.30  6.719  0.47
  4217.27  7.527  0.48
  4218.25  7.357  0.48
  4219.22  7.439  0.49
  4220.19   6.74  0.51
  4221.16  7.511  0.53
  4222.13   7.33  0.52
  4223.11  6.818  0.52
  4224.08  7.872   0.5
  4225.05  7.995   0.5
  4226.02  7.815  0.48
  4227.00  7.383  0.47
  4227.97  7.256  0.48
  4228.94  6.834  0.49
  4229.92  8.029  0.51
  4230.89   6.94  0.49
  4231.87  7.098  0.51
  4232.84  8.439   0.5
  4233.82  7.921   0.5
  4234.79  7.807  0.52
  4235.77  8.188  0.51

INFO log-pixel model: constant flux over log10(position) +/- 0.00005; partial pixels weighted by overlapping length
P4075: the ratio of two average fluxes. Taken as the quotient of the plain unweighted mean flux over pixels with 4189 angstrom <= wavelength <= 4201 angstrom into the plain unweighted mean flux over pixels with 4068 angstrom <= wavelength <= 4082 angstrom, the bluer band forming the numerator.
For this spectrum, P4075 1.20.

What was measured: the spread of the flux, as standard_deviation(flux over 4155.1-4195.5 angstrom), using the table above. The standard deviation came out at 0.39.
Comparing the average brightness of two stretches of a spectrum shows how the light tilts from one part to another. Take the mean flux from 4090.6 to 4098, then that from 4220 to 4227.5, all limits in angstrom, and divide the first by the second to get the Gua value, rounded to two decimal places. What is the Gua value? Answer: 1.21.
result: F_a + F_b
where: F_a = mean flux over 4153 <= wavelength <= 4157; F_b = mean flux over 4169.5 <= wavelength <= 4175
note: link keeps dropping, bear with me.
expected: 15.1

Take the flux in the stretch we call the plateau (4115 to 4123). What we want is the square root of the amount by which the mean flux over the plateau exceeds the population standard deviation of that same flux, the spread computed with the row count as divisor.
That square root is 2.76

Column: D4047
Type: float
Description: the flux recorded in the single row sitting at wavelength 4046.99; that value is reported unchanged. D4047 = 7.622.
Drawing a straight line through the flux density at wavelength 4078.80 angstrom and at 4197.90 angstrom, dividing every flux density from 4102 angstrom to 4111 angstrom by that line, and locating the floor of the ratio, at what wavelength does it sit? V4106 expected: 4110.85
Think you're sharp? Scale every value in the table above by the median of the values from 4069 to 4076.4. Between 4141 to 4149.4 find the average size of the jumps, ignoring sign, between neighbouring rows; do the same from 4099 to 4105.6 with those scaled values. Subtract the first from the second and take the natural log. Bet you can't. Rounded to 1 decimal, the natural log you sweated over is -3.8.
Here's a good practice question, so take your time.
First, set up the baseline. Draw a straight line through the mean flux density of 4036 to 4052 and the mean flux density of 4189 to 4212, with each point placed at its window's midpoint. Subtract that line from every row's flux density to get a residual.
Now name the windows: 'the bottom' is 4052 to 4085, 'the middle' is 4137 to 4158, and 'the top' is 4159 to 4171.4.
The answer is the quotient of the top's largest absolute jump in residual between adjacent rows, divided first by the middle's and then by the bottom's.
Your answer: 0.41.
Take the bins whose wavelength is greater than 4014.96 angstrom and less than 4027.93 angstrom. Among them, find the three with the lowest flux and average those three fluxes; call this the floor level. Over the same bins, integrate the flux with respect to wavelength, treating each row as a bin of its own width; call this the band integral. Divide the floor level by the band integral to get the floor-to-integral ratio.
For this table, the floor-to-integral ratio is 0.074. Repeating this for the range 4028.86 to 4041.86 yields 0.065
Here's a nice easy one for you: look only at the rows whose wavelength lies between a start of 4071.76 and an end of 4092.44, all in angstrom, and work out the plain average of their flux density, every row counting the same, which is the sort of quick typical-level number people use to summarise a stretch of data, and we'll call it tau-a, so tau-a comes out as 8.63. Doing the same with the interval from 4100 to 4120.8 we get 8.83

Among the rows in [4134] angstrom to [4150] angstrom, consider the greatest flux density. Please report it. 8.81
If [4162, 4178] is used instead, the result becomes 8.055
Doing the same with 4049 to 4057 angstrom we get 8.885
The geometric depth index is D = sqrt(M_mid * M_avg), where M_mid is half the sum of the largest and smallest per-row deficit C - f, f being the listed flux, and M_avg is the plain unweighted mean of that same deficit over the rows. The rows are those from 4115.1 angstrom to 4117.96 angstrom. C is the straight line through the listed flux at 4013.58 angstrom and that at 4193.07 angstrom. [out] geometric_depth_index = 1.48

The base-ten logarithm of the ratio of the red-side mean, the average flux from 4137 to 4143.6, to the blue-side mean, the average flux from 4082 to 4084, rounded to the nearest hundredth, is -0.05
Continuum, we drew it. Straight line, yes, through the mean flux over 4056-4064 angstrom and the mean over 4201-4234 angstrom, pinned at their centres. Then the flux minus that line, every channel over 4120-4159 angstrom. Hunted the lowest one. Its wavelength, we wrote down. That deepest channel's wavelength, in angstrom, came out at 4145.07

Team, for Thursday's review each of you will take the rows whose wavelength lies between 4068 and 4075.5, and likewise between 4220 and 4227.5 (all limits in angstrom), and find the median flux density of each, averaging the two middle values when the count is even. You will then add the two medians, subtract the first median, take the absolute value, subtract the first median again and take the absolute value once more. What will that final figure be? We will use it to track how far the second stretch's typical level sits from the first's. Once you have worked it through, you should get 1.02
